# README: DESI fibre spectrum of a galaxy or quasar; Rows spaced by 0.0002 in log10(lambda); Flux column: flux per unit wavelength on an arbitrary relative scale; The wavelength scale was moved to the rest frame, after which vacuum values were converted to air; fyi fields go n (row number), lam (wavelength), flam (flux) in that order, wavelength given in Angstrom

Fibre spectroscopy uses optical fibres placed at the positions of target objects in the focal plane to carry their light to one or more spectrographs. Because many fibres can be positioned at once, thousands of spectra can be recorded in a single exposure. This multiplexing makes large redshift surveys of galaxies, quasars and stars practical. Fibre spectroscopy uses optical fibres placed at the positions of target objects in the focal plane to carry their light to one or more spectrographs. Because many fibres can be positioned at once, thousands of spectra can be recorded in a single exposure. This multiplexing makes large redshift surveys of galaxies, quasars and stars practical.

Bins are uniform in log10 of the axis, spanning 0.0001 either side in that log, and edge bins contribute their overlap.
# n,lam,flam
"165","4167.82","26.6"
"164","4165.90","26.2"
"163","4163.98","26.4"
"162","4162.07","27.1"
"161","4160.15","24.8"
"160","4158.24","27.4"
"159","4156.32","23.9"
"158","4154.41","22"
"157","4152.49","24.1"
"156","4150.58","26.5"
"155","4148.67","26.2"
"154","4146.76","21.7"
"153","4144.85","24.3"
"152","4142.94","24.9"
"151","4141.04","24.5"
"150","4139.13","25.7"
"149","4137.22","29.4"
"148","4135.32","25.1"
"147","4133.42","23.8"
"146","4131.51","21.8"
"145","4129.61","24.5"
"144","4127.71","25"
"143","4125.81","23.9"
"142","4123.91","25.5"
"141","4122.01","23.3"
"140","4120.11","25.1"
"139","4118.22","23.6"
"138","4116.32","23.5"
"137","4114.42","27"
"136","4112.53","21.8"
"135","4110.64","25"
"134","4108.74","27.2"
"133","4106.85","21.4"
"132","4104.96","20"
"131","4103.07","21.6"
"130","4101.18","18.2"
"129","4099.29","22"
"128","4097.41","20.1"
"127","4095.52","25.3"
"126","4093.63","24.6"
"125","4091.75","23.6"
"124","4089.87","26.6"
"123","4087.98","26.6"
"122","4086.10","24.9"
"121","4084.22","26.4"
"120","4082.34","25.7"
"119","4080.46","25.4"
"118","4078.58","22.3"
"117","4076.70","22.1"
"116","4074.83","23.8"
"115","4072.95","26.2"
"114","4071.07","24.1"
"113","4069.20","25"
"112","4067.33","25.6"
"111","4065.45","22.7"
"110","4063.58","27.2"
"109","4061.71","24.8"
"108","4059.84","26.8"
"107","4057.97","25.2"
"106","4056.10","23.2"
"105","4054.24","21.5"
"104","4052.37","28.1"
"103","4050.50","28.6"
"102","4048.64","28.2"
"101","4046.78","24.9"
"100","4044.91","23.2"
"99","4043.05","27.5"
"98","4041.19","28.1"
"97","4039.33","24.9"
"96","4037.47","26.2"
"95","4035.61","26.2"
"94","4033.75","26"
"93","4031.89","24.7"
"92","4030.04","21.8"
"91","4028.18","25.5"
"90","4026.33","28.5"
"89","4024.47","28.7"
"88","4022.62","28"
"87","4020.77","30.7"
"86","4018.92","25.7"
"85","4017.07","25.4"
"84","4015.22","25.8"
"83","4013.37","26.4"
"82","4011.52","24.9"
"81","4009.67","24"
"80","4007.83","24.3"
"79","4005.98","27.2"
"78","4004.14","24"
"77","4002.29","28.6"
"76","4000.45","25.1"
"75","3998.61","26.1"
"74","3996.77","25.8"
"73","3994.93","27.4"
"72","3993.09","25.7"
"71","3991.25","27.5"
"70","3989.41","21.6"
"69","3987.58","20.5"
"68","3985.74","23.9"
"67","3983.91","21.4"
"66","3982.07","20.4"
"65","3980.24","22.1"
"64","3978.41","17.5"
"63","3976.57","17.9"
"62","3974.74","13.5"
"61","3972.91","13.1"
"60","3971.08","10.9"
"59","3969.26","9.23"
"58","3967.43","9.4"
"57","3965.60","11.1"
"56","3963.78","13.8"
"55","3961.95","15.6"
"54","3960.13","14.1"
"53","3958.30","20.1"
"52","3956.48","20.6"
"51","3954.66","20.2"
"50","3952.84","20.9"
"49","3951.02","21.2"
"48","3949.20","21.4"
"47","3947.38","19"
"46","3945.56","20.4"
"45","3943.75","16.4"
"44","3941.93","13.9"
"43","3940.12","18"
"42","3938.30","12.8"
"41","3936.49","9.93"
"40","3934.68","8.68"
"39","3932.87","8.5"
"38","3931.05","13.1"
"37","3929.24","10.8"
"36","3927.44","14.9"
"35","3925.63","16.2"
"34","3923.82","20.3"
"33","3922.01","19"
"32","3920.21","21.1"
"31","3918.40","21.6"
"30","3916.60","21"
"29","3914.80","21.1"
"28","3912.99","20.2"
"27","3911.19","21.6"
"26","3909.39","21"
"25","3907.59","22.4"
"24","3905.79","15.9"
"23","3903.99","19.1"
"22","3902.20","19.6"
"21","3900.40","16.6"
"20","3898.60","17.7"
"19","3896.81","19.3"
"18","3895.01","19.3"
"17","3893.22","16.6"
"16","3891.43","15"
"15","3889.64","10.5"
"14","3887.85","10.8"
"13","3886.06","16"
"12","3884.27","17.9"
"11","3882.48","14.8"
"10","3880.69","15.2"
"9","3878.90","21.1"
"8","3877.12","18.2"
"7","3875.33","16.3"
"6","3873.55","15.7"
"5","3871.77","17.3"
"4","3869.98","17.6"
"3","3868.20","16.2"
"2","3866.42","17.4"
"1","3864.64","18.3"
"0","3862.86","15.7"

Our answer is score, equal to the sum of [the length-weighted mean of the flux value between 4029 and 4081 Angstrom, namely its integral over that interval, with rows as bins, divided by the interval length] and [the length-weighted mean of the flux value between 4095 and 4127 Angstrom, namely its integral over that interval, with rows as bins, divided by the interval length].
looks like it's 48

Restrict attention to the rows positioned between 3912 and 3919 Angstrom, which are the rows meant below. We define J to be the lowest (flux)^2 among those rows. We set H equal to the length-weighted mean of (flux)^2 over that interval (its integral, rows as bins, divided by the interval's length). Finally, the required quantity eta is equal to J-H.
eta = -31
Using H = 439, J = 408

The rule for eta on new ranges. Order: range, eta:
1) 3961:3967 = -55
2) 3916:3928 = -153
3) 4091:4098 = -155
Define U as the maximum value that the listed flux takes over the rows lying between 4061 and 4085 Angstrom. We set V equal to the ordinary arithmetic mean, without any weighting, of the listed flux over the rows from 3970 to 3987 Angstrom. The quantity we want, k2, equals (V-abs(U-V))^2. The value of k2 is 72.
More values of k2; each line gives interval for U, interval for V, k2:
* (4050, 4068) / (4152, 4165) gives 467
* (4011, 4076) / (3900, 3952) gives 17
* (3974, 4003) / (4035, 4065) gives 539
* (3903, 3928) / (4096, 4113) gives 460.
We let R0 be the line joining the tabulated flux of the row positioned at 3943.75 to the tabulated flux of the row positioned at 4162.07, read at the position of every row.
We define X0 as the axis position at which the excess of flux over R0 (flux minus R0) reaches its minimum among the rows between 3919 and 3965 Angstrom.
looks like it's 3932.87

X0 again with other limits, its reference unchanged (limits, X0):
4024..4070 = 4054.24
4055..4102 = 4101.18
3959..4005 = 3969.26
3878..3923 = 3889.64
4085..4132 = 4101.18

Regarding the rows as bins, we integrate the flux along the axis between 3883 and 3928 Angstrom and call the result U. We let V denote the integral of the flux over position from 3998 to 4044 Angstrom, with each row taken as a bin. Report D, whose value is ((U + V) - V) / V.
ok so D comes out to 0.68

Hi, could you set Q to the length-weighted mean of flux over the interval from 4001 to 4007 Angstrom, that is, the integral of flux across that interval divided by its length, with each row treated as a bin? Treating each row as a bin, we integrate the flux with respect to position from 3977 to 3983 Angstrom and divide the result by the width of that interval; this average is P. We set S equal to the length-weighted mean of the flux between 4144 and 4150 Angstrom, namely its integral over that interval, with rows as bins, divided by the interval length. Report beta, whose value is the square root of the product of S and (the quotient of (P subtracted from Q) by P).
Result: 3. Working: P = 20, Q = 26.5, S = 24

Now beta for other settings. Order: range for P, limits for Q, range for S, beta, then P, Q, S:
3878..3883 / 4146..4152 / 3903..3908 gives 3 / 17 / 24.9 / 19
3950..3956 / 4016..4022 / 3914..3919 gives 3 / 21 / 27.3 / 21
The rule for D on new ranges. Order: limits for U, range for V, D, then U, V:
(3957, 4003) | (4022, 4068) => 0.75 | 887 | 1188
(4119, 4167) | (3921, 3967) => 1.63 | 1197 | 735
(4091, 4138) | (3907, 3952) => 1.43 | 1113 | 781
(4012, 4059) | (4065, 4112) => 1.09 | 1227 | 1121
